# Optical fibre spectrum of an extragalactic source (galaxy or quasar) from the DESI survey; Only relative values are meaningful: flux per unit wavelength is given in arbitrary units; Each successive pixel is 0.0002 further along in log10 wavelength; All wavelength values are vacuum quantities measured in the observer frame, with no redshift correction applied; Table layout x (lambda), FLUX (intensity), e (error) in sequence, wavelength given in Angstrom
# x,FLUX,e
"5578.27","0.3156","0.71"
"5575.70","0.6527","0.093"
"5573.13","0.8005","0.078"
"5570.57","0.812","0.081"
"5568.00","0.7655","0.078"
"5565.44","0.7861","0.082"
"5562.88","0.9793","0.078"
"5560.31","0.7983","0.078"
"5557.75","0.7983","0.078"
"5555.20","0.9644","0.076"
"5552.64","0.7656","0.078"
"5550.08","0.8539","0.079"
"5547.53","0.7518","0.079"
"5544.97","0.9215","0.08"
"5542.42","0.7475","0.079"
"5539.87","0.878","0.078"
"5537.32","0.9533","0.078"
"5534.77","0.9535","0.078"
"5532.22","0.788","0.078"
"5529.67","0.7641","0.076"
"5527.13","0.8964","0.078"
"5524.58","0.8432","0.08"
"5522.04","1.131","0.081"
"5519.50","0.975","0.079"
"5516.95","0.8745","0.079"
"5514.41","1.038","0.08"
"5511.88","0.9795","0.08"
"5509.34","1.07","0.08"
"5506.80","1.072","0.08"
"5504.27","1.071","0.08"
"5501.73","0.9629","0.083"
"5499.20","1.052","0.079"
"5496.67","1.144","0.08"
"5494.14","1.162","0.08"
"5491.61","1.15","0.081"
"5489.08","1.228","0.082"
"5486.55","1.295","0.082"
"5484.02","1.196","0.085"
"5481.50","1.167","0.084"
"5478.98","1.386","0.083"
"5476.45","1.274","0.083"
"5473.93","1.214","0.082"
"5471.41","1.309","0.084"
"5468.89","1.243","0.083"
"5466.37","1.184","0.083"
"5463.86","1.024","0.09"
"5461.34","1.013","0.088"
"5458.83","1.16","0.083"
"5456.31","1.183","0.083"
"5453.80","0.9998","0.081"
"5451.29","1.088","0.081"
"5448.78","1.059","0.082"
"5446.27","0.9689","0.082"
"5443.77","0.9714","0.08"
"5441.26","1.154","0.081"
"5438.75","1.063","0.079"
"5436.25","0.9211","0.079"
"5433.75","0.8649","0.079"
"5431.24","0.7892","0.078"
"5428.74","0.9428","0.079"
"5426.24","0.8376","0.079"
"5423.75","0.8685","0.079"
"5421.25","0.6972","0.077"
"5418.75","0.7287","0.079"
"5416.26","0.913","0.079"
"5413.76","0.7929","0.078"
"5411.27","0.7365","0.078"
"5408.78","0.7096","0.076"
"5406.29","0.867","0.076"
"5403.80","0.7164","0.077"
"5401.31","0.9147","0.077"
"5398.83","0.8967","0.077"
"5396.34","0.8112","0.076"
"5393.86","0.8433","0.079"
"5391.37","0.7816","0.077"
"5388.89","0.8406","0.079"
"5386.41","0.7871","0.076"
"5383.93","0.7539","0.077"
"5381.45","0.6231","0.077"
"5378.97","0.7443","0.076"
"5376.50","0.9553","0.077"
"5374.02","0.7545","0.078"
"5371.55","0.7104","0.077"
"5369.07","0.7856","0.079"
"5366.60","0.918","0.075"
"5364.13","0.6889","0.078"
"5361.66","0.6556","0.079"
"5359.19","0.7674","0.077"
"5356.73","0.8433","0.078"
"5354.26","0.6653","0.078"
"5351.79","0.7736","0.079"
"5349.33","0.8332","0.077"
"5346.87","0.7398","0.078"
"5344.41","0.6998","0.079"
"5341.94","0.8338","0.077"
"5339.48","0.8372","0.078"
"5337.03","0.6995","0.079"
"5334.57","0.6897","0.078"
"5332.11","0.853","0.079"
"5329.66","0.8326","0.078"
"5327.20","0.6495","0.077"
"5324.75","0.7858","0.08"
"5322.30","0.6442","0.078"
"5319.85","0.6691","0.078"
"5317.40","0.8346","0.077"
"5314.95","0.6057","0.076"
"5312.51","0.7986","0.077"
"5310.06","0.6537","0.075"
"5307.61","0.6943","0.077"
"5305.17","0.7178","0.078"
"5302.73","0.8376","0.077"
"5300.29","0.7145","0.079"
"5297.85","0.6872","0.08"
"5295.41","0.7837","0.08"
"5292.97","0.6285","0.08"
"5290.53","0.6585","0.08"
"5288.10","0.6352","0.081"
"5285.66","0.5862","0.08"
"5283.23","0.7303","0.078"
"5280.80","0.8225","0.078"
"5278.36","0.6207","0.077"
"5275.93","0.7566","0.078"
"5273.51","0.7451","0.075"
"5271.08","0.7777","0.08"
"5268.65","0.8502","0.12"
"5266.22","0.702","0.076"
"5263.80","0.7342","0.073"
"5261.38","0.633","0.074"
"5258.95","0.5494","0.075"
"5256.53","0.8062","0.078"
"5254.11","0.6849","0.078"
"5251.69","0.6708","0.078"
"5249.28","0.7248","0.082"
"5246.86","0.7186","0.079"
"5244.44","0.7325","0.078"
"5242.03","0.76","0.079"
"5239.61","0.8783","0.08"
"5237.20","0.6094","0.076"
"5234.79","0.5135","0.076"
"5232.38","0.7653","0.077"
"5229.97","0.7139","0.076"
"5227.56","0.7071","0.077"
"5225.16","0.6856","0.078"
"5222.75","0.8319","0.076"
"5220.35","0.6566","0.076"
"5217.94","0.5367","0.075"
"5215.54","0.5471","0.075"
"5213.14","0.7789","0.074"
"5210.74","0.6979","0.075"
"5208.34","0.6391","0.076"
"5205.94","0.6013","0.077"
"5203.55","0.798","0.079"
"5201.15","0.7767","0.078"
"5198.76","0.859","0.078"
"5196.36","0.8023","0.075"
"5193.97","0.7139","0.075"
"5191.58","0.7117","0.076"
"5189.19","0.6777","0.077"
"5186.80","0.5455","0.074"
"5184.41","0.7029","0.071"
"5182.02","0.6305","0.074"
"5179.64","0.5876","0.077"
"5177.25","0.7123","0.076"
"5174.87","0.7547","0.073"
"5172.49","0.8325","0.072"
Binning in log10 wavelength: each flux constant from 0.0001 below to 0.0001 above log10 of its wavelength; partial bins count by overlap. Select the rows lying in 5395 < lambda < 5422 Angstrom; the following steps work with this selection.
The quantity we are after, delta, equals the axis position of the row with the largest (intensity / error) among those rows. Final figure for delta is 5401.31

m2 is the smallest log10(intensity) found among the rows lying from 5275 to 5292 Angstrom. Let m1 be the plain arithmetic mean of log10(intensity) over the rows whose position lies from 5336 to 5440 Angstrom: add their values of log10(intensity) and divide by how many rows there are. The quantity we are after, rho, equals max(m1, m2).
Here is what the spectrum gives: -0.100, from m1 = -0.10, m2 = -0.232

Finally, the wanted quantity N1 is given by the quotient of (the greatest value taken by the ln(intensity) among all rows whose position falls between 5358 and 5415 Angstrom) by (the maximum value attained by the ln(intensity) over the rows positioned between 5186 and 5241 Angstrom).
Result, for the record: 0.4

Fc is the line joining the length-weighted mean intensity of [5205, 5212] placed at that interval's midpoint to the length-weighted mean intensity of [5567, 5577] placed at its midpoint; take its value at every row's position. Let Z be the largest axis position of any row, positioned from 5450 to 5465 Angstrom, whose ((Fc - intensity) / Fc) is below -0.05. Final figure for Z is 5463.86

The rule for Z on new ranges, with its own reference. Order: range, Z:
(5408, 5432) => 5431.24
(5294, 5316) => 5312.51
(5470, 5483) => 5481.50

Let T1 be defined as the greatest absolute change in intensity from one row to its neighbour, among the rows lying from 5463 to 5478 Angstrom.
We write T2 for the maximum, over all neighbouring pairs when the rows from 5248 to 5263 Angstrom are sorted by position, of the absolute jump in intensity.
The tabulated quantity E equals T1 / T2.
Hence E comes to 0.62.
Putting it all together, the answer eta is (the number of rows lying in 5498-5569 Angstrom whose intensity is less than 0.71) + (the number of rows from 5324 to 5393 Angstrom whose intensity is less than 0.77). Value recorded 14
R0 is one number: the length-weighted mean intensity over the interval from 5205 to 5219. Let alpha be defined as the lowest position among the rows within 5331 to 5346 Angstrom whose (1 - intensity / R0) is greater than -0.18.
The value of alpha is 5334.57 Angstrom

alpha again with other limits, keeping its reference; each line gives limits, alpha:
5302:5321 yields 5305.17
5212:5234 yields 5215.54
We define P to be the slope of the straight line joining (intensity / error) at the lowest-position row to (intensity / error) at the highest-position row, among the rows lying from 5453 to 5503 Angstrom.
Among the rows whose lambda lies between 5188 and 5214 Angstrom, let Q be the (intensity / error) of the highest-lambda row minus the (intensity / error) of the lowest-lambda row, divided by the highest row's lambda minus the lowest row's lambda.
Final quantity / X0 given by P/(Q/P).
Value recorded 0.003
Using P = -0.015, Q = 0.07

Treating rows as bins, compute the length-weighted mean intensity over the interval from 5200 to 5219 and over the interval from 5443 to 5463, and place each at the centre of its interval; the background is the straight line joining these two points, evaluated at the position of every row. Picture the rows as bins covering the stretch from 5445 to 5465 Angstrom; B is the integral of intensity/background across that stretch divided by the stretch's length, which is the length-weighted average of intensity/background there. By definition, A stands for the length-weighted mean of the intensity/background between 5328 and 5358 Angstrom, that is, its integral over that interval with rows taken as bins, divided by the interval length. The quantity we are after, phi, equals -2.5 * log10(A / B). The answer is 0.15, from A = 0.876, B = 1.00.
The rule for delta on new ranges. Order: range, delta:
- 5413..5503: 5478.98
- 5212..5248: 5239.61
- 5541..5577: 5555.20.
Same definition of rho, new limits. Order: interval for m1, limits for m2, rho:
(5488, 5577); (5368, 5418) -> -0.039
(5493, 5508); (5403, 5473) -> 0.032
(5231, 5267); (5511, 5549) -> -0.126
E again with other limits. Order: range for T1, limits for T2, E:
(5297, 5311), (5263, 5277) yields 0.83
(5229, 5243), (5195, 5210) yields 1.37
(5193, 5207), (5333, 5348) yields 1.43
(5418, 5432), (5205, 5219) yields 0.74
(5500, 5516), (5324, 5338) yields 0.59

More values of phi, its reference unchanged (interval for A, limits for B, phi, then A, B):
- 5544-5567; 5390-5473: 0.30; 0.693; 0.92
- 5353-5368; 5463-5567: 0.07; 0.830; 0.89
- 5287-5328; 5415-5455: 0.06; 0.854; 0.90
